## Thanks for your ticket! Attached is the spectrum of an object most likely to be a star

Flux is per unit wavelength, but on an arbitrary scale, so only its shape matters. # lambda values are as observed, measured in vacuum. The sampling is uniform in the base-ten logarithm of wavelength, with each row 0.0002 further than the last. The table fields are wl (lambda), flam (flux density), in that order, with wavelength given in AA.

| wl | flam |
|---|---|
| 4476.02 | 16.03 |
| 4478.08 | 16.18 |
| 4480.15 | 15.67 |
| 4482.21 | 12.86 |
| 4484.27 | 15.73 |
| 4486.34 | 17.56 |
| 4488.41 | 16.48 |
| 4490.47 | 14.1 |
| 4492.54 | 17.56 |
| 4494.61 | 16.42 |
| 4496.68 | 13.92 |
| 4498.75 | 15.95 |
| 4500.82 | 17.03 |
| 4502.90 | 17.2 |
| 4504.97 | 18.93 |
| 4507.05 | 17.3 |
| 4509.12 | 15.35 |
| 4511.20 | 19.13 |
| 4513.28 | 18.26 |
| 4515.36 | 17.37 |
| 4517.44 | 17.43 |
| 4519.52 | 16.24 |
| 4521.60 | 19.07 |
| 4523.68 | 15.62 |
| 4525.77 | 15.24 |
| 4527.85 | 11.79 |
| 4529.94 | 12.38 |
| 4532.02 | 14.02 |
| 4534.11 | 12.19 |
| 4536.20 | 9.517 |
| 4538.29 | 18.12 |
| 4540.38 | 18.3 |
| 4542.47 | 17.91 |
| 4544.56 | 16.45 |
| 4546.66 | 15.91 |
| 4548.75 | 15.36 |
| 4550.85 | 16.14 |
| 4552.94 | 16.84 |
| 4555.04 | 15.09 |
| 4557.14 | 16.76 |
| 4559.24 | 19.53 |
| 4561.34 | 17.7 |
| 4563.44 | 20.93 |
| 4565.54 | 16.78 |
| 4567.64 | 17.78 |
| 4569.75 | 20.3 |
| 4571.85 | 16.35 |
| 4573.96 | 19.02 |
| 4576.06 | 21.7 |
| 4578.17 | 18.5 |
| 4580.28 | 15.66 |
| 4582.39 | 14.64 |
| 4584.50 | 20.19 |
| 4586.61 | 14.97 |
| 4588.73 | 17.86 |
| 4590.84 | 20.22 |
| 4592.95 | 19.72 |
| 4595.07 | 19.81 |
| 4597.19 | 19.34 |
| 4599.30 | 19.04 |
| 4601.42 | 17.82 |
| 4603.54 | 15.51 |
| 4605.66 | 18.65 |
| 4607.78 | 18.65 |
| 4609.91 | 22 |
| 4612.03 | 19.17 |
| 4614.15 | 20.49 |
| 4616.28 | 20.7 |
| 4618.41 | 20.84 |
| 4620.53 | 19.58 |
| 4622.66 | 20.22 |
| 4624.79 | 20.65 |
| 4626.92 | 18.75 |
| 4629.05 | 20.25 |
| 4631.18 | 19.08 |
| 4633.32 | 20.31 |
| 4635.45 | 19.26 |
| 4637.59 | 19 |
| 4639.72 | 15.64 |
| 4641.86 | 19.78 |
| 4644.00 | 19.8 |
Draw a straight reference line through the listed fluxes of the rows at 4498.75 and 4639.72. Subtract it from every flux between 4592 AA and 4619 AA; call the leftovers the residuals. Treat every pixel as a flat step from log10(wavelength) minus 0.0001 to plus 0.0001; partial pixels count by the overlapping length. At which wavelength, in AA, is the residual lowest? 4603.54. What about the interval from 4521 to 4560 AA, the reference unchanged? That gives 4536.20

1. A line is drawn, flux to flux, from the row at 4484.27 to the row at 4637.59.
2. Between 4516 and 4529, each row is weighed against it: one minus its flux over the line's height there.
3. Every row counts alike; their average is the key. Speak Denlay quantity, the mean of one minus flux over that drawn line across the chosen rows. 0.04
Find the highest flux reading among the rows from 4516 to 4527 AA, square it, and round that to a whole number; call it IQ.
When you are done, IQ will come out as 364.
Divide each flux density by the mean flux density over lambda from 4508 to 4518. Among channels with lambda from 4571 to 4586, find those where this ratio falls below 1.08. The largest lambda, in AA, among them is 4582.39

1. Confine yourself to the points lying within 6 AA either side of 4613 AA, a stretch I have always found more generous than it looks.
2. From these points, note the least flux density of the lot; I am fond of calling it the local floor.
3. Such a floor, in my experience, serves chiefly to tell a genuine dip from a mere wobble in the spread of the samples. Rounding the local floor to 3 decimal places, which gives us 18.650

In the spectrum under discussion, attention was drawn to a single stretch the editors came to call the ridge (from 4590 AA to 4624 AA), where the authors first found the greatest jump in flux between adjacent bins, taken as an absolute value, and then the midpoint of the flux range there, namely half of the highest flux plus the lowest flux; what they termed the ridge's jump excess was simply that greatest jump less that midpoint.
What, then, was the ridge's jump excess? -15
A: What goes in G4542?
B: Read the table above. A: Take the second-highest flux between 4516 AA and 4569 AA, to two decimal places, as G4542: 19.53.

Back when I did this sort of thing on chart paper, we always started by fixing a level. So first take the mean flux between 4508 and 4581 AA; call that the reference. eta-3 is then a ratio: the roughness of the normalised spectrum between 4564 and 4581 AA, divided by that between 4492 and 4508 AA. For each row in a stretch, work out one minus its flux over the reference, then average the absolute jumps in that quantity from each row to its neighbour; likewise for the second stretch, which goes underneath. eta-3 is 1.8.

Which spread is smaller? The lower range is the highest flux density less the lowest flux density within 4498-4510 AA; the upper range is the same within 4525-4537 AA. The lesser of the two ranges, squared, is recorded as 12.8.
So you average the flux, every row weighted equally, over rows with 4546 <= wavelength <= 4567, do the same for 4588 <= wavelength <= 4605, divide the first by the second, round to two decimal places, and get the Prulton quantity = 0.92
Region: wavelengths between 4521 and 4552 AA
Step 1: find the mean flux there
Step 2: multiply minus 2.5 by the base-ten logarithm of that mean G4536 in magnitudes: -2.95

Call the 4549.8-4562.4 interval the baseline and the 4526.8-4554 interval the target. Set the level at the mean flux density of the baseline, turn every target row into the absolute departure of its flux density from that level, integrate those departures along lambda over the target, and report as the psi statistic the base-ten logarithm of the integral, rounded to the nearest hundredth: 1.84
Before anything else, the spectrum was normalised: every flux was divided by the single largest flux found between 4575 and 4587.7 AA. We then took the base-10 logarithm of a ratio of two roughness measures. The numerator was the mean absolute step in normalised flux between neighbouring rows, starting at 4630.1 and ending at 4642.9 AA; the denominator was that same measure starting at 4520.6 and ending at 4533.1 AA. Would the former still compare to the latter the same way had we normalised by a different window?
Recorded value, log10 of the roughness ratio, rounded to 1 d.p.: 0.0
